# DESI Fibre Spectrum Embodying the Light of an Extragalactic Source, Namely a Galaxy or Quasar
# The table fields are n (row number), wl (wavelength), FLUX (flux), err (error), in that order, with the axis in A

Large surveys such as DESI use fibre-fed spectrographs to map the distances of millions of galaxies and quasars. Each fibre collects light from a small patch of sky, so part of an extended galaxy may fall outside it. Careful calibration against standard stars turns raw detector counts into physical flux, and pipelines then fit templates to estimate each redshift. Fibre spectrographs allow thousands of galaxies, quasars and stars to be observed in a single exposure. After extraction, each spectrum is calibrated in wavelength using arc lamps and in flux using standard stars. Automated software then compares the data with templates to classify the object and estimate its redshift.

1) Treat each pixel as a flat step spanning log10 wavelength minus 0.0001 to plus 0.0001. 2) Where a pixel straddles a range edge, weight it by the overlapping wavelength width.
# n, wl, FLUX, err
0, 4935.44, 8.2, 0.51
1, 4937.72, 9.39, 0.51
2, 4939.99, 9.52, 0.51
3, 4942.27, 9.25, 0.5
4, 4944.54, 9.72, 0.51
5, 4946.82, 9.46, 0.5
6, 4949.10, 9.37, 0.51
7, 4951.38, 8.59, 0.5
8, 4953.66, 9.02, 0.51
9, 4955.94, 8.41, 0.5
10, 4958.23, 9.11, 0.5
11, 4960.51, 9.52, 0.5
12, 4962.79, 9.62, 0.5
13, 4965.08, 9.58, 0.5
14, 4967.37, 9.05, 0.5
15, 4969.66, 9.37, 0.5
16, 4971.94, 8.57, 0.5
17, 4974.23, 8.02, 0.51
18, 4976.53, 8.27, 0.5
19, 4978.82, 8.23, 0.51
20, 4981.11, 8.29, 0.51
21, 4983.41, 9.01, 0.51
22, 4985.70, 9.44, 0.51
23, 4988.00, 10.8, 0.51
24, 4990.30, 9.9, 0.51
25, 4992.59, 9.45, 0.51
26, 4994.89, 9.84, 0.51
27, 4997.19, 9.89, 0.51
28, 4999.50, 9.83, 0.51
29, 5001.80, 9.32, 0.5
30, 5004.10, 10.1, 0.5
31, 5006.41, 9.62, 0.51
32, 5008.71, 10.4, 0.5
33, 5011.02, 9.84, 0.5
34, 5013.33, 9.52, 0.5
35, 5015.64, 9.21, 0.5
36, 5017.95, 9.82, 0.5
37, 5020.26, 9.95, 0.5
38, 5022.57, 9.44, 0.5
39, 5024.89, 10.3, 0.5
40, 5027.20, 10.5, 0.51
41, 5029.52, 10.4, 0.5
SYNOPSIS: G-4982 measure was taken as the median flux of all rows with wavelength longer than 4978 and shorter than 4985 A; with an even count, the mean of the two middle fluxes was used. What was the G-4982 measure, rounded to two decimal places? 8.29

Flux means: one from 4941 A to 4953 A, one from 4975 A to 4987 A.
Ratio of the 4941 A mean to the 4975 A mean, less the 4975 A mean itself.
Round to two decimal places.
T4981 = -7.58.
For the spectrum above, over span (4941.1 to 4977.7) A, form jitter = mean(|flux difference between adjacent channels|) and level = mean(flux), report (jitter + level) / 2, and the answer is 4.7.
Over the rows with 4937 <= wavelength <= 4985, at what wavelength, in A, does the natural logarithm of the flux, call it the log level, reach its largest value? 4944.54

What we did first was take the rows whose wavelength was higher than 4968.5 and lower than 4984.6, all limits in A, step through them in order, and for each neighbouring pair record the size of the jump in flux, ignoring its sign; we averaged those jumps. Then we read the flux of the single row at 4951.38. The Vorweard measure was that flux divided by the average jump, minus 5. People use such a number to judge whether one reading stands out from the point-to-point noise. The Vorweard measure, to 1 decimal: 16.3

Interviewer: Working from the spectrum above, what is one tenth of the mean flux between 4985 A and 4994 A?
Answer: 0.99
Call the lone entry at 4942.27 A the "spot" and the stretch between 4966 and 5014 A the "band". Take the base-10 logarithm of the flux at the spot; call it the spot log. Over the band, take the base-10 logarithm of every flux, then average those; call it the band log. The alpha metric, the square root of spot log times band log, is 0.968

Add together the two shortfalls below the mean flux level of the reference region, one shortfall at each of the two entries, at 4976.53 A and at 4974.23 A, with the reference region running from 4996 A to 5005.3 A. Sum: 3.3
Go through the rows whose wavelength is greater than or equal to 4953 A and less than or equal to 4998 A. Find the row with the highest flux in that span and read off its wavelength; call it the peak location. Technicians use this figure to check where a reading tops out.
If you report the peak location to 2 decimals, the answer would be 4988.00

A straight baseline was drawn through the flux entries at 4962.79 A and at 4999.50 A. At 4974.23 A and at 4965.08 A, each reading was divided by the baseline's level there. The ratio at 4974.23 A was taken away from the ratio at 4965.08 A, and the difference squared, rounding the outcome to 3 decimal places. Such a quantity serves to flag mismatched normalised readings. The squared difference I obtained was 0.028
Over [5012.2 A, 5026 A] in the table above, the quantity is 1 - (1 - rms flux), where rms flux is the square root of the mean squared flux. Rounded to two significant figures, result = 9.7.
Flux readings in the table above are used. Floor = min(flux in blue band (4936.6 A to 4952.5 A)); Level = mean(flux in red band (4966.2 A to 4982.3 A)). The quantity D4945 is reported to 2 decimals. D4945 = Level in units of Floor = 0.99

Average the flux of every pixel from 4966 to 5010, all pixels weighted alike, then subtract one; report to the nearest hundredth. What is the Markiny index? 8.34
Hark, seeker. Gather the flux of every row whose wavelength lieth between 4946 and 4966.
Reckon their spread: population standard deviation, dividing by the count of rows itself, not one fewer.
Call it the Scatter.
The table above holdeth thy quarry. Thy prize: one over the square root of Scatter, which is 1.55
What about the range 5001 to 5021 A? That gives 1.67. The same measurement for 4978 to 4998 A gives 1.14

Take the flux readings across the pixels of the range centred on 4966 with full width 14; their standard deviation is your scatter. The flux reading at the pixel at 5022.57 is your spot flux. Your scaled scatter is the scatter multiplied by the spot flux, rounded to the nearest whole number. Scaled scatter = 4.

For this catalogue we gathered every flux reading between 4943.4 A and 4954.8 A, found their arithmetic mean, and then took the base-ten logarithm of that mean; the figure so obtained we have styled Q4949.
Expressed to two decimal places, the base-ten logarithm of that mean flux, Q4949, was 0.97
